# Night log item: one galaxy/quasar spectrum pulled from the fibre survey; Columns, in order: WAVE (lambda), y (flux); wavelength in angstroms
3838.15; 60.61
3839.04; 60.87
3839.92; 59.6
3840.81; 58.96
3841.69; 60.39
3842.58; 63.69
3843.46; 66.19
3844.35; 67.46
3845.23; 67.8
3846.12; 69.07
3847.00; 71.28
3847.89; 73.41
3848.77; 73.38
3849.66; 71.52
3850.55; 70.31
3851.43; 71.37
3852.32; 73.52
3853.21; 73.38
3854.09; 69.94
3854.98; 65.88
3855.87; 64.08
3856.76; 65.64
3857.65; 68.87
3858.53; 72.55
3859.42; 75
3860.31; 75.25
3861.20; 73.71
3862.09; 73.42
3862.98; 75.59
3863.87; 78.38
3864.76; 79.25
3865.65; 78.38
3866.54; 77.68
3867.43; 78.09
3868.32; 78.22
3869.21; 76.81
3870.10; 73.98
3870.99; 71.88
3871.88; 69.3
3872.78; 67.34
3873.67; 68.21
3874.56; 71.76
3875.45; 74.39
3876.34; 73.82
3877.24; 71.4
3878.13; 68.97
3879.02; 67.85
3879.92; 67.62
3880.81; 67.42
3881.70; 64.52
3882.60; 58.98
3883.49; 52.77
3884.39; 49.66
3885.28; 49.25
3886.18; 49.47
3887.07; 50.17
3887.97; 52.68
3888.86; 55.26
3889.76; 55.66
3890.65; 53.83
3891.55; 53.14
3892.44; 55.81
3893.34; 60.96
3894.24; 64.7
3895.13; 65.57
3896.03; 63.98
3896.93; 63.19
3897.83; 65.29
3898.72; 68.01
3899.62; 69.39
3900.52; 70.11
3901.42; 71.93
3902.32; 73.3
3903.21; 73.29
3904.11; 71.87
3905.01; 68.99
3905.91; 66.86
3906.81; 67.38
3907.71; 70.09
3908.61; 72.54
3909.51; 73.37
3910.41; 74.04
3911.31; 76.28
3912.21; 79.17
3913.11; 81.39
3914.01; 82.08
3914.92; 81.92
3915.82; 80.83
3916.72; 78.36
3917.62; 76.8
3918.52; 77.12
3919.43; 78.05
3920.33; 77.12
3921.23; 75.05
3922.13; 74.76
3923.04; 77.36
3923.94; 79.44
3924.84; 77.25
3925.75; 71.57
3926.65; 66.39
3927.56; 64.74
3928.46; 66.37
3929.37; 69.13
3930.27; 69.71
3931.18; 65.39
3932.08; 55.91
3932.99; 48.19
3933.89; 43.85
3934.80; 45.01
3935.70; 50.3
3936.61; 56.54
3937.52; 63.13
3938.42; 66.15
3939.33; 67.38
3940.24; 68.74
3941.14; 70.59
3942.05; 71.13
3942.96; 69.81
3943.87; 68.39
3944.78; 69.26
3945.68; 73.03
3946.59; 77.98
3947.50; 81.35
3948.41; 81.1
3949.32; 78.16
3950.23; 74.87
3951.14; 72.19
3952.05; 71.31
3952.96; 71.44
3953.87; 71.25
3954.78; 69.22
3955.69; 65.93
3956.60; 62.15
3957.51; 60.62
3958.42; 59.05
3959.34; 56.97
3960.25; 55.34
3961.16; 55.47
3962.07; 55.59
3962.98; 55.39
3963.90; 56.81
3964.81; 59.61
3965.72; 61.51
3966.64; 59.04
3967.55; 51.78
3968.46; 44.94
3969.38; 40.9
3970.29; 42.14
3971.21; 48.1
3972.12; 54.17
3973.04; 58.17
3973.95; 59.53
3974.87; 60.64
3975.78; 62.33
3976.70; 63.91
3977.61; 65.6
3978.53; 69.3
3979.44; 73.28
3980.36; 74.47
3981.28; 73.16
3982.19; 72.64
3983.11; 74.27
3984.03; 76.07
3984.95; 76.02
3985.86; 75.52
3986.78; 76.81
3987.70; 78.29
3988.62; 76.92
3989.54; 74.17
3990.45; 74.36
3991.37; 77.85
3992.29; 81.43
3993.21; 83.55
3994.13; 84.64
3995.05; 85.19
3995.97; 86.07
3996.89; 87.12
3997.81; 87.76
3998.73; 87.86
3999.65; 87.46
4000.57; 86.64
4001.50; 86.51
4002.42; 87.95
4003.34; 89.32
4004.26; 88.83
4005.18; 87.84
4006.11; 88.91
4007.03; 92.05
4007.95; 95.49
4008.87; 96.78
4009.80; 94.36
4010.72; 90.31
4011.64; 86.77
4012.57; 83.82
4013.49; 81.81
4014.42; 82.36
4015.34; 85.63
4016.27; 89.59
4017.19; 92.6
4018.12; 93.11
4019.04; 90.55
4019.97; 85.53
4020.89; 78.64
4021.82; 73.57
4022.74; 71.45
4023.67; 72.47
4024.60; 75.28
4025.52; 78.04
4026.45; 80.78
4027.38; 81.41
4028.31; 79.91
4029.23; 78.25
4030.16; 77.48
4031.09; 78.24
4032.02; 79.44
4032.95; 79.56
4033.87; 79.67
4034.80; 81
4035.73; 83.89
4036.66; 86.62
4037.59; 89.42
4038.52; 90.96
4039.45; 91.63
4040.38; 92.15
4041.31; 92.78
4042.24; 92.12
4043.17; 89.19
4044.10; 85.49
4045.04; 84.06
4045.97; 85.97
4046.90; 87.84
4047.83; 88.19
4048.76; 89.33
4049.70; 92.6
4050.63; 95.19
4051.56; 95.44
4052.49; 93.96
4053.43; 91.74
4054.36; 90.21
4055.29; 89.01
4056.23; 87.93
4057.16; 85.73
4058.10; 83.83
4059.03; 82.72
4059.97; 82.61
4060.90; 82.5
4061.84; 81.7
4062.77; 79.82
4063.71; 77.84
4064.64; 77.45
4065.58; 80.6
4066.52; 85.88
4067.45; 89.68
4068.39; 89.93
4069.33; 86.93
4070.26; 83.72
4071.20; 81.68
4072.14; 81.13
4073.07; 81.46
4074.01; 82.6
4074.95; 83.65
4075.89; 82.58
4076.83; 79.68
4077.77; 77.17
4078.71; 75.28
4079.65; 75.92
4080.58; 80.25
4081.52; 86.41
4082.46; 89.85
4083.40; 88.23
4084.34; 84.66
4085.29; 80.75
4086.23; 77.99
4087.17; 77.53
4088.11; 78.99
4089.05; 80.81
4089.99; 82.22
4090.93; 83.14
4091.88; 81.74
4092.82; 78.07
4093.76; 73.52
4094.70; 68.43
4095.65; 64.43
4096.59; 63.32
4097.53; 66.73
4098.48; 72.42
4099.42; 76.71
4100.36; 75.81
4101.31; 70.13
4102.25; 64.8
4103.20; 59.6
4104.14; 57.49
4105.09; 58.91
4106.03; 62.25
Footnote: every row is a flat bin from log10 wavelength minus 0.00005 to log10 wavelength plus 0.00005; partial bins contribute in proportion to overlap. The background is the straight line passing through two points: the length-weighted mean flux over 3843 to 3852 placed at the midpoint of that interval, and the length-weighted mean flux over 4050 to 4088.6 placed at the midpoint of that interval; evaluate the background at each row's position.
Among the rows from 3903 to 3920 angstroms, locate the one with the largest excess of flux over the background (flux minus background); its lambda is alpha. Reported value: 3914.01 angstroms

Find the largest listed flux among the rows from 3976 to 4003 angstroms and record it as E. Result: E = 87.95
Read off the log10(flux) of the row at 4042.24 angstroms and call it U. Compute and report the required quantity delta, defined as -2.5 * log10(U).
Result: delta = -0.73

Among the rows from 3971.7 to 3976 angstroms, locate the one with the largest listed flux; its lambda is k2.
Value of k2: 3975.78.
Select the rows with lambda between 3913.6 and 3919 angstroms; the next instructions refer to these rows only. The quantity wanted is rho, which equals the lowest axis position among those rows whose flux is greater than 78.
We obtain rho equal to 3914.01 angstroms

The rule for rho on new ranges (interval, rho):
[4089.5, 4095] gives 4089.99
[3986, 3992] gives 3987.70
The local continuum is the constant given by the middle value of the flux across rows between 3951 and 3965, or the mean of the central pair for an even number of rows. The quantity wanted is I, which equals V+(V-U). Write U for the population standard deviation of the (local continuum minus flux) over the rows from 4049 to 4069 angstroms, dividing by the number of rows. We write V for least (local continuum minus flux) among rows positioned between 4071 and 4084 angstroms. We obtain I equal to -65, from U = 5.5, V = -30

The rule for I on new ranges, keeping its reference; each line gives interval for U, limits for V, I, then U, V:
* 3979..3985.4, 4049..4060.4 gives -72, 1.3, -35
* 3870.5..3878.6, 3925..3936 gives -25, 2.3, -11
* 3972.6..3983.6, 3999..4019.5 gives -79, 6.0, -37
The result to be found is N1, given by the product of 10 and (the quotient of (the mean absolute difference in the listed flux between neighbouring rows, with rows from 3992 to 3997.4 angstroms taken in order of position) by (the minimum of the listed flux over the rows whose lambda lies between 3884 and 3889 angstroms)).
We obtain 0.231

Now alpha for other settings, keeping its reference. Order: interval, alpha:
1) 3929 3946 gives 3945.68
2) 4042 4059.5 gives 4051.56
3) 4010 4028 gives 4018.12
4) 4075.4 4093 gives 4082.46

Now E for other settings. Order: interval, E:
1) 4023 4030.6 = 81.41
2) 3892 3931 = 82.08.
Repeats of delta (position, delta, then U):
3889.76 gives -0.60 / 1.75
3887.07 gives -0.58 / 1.70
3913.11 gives -0.70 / 1.91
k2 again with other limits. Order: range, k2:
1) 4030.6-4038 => 4037.59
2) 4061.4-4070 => 4068.39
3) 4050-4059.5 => 4051.56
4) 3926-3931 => 3930.27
